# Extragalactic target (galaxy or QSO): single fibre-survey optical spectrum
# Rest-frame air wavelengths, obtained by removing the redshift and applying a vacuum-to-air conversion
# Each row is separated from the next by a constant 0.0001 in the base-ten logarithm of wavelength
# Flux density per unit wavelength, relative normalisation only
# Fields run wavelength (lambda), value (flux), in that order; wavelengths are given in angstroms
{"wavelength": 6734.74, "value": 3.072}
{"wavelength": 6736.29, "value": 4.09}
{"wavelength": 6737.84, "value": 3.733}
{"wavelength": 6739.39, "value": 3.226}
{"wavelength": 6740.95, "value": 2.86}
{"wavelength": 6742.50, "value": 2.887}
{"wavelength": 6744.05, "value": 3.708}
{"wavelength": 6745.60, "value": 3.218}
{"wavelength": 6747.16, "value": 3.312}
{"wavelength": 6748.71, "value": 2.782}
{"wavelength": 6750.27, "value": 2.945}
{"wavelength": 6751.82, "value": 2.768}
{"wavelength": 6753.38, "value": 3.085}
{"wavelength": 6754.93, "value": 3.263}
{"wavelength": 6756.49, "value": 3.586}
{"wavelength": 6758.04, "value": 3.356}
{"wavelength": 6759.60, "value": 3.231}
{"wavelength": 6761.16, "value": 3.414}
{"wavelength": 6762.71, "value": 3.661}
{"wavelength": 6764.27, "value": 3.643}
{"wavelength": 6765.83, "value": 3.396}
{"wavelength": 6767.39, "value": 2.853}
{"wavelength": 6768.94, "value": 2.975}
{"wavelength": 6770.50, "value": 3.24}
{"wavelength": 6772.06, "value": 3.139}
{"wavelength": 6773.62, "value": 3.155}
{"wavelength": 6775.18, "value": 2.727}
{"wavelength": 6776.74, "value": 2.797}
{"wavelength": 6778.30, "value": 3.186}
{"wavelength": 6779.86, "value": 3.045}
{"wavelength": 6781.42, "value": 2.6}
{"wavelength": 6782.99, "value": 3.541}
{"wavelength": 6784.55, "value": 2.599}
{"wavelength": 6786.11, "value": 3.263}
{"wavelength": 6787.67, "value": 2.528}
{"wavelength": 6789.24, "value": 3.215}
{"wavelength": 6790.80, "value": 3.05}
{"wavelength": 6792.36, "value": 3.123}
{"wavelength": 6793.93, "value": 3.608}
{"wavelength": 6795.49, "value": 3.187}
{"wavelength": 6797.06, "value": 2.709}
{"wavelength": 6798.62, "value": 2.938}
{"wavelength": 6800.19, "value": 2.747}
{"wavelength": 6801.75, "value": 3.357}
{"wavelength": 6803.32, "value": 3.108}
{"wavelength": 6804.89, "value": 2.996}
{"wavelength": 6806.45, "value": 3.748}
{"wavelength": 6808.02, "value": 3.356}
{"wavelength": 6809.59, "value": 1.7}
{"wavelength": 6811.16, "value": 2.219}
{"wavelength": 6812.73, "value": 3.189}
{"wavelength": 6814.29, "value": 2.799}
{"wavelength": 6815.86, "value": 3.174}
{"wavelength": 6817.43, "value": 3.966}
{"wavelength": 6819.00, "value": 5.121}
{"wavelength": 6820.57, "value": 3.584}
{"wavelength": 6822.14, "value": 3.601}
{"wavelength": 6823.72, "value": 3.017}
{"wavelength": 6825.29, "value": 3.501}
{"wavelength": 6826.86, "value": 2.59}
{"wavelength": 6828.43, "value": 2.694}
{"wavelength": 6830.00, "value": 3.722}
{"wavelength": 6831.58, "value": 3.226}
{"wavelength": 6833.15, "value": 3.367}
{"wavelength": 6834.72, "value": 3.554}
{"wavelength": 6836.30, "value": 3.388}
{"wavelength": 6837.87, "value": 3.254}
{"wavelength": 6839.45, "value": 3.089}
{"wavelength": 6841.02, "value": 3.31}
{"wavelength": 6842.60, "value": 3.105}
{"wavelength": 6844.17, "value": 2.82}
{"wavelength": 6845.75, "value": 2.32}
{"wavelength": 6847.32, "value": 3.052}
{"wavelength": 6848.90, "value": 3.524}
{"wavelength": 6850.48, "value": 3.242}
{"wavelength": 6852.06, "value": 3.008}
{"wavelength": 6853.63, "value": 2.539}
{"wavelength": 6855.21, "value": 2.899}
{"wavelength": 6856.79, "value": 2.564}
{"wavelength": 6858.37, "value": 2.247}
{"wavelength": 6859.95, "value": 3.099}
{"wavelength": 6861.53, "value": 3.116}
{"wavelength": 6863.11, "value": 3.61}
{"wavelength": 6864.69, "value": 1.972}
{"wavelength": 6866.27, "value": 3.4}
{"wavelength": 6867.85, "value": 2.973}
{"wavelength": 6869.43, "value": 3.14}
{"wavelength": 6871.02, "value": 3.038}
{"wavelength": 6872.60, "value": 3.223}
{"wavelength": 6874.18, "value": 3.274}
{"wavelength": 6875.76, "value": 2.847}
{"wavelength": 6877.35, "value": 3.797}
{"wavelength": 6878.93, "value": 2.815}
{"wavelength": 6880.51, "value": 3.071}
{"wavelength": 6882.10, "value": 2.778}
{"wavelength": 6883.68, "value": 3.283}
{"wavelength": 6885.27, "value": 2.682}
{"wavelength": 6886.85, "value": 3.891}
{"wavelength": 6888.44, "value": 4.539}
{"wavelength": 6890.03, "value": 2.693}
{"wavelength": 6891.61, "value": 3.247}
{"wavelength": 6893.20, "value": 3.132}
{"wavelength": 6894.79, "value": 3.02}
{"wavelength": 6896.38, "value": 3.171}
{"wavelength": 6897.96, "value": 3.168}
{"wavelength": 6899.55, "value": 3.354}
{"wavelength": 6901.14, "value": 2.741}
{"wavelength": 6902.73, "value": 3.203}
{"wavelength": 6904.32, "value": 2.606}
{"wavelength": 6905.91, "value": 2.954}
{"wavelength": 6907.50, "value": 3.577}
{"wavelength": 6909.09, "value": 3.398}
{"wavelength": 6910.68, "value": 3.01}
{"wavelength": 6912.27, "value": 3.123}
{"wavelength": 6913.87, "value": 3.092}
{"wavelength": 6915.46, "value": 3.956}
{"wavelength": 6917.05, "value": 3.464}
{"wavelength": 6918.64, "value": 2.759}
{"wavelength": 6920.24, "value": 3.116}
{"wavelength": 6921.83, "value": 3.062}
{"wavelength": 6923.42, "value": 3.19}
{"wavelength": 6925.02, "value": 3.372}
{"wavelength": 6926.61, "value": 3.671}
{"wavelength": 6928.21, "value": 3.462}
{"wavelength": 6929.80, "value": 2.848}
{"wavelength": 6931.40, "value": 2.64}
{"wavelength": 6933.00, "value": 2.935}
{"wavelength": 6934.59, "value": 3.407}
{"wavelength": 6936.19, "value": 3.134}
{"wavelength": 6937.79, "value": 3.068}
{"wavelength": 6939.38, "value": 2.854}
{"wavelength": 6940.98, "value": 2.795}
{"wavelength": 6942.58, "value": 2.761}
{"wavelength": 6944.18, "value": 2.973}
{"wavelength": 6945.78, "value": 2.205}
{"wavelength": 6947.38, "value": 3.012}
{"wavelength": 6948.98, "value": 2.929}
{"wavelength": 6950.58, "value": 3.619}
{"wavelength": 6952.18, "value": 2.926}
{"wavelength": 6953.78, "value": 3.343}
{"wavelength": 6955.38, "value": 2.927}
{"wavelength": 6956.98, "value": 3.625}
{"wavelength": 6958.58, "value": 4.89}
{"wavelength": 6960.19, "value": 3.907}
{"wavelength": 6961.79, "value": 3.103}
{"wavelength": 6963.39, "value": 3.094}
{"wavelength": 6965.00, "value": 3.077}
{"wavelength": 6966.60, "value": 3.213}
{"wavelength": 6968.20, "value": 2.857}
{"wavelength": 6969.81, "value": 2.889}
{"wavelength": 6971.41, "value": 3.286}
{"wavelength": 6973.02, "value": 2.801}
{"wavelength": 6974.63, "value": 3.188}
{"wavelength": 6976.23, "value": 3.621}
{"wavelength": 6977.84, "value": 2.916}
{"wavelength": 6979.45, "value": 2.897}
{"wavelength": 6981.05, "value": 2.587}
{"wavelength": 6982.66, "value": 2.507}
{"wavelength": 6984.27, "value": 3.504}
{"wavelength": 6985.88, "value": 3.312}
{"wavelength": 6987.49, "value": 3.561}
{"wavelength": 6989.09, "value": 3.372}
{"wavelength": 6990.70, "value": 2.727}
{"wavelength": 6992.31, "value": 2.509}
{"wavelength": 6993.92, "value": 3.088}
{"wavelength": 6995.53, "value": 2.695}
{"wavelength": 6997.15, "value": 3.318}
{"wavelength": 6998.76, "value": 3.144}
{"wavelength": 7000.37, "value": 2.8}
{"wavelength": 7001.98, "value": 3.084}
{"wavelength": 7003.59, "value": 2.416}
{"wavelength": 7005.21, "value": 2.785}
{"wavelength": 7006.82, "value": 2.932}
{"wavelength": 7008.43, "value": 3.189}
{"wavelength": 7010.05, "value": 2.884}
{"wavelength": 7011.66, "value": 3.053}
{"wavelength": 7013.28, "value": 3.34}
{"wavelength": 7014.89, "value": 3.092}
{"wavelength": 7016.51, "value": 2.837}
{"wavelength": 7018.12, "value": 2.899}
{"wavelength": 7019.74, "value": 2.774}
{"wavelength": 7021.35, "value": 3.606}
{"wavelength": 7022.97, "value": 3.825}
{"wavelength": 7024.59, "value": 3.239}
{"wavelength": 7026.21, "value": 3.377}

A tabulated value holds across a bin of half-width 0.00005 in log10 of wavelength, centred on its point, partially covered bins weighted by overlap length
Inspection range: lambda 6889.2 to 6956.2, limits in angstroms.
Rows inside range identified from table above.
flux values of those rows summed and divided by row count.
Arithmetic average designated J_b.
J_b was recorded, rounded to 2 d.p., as 3.09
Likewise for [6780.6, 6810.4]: 3.02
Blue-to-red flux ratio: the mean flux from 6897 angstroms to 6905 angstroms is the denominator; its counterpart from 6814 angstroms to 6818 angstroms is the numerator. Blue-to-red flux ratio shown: 1.10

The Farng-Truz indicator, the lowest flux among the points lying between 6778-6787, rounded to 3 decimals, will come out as 2.599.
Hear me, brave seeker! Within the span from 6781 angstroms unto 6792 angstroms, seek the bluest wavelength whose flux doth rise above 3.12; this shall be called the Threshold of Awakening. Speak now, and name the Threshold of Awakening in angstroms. 6782.99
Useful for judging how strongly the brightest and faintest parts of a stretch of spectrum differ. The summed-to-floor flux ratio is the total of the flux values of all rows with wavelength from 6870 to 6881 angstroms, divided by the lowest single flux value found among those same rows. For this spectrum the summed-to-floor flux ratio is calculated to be 8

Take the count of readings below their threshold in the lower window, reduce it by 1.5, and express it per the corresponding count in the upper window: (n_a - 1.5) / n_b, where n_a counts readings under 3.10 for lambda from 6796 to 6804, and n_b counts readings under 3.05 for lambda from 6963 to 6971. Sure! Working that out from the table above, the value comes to 0.75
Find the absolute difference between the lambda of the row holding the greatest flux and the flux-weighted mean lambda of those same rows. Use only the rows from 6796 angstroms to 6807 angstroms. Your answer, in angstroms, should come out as 4.4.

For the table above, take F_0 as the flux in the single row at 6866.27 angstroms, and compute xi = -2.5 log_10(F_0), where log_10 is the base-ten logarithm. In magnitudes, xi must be -1.33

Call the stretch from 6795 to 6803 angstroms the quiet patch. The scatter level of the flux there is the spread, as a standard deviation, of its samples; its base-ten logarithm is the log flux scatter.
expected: -0.6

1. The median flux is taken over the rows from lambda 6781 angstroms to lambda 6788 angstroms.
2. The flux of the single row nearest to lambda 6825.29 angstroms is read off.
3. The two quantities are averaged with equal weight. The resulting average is 3.1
